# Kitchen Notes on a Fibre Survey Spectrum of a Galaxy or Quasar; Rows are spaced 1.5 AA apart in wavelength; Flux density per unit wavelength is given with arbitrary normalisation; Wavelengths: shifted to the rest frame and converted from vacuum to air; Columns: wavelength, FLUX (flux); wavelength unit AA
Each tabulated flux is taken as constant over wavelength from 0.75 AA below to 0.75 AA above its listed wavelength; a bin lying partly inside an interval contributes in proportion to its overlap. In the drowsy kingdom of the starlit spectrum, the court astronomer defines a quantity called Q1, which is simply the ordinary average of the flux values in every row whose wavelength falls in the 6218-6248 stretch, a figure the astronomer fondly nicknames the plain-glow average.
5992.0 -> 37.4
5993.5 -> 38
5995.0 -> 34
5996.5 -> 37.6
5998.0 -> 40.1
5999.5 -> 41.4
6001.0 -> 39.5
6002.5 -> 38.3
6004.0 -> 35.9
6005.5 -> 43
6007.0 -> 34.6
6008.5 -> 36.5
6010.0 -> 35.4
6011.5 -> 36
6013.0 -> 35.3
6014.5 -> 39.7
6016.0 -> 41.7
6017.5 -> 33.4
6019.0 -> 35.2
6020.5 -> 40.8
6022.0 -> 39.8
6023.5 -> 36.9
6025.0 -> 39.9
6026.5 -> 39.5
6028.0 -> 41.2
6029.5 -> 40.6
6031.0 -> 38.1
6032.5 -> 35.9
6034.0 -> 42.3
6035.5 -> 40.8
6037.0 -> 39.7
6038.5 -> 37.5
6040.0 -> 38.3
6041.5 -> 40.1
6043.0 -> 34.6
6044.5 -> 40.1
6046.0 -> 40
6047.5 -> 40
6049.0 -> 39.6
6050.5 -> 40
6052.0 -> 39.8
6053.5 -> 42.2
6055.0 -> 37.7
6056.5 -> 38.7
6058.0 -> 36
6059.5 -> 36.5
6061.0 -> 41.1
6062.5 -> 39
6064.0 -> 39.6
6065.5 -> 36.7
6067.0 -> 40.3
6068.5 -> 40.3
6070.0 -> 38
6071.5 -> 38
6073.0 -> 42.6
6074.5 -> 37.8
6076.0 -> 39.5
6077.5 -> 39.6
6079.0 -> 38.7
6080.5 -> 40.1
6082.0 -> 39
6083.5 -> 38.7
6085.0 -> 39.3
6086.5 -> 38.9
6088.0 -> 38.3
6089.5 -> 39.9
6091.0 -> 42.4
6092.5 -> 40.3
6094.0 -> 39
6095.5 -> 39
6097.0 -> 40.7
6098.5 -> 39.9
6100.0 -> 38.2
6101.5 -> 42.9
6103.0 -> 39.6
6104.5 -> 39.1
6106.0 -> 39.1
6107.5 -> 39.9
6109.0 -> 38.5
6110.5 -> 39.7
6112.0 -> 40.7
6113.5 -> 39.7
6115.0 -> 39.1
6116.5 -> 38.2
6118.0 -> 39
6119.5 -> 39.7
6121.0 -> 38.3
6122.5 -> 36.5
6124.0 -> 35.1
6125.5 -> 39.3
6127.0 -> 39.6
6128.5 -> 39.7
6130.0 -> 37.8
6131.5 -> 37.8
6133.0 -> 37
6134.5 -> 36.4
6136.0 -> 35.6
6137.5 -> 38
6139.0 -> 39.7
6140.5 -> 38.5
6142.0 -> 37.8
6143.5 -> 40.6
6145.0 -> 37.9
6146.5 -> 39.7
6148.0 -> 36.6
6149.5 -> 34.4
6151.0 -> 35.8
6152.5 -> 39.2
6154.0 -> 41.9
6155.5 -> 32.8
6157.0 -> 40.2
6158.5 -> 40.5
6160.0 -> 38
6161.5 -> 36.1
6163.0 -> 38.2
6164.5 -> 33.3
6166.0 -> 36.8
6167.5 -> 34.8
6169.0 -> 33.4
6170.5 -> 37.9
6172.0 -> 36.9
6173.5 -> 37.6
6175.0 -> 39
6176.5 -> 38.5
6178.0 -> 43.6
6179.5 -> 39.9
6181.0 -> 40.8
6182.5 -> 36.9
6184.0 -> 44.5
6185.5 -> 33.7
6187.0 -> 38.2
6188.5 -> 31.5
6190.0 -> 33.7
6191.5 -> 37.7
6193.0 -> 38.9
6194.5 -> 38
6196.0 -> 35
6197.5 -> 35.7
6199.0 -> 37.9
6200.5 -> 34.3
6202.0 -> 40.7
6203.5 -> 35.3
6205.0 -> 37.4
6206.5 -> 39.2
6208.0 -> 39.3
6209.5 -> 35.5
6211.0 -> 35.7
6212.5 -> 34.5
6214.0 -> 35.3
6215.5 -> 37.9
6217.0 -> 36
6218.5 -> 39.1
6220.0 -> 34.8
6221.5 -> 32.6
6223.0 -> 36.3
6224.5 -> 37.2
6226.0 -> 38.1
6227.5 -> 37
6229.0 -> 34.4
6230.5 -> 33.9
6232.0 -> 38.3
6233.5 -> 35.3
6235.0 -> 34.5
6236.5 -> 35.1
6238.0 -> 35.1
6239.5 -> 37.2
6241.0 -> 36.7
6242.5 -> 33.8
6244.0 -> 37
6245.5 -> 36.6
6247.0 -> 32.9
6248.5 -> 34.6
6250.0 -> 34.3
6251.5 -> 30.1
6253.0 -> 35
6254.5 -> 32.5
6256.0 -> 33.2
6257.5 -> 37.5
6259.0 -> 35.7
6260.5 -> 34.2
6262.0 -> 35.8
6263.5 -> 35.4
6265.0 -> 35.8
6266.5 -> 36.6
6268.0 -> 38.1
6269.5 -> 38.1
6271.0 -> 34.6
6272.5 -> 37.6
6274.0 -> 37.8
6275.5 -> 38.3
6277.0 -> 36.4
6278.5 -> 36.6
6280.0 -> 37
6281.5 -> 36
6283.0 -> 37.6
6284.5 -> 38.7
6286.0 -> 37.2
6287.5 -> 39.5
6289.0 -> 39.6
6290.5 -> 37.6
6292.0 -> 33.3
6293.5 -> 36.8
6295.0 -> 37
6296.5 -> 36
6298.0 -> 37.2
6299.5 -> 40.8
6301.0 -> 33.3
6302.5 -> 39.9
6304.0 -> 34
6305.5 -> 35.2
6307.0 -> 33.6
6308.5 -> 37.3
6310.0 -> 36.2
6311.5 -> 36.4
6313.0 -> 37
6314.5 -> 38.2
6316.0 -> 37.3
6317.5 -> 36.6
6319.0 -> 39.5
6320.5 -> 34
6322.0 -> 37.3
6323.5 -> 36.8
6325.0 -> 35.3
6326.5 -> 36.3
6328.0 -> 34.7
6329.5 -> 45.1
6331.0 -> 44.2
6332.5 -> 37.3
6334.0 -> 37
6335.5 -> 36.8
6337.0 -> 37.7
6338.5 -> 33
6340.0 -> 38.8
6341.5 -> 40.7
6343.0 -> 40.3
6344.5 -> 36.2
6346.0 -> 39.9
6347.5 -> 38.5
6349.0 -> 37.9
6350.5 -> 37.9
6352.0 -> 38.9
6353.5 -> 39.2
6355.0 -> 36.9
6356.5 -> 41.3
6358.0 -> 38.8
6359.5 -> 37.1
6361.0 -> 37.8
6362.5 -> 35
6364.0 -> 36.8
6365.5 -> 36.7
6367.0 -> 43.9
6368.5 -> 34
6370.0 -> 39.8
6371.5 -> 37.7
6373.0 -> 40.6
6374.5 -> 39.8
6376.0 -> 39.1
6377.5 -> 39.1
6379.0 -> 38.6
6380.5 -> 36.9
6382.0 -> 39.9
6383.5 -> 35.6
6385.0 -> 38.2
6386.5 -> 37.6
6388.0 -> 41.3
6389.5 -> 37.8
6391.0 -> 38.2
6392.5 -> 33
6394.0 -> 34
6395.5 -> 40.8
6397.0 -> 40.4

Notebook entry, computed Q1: 35.8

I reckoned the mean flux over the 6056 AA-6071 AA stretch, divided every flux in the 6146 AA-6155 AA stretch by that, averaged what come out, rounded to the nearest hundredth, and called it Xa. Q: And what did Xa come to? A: 0.98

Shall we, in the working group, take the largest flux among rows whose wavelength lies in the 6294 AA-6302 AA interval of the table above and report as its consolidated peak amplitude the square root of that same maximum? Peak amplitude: 6.39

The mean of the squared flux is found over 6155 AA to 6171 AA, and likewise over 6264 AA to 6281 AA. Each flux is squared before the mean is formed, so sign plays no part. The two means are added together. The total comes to 2712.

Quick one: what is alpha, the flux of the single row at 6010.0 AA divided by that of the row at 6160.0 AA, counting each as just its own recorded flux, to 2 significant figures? 0.93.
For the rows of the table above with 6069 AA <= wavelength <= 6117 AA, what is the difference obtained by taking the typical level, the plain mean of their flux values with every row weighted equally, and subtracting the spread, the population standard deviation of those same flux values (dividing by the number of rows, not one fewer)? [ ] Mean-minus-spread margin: 38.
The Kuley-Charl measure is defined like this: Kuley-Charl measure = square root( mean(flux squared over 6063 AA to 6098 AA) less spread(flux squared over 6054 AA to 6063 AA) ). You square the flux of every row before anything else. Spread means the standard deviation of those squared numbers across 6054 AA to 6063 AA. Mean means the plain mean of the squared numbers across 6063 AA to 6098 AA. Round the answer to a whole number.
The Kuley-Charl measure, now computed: 38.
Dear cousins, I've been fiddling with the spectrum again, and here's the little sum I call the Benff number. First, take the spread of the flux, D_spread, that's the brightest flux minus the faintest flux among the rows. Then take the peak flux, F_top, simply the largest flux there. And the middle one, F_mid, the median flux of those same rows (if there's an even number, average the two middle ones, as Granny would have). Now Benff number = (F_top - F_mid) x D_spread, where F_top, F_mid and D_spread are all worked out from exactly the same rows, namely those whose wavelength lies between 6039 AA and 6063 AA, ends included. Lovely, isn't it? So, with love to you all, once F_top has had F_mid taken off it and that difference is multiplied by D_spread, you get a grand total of 19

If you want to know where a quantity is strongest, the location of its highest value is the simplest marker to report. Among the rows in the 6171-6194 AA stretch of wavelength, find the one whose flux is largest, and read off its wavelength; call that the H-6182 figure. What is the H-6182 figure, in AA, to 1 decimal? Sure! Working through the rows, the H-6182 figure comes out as 6184.0 AA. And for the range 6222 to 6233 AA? 6232.0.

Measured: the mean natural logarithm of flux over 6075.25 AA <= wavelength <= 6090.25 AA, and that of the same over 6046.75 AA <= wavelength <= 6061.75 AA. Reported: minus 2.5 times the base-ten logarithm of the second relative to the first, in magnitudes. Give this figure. 0.001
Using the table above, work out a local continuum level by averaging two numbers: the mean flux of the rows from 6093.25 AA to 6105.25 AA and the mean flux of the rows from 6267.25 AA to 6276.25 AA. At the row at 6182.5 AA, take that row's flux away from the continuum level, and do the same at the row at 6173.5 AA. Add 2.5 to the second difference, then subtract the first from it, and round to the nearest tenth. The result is 1.8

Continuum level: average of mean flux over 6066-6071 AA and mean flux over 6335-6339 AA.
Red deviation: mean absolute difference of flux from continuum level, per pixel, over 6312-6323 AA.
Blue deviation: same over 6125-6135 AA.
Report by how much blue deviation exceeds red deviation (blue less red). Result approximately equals -0.1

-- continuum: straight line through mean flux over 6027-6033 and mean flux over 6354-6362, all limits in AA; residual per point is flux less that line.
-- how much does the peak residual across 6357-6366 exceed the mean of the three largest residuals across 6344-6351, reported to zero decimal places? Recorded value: 0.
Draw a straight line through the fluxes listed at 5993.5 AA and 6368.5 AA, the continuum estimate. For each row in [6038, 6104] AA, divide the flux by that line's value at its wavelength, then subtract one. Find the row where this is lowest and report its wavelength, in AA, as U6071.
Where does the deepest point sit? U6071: 6043.0 AA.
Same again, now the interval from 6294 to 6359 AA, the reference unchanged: 6301.0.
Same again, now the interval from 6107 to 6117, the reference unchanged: 6116.5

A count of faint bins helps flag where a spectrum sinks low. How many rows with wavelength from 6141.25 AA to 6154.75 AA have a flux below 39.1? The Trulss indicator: 5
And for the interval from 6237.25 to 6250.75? 9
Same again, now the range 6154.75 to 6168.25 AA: 7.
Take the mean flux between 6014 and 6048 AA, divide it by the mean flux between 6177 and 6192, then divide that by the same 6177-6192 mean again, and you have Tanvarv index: 0.0269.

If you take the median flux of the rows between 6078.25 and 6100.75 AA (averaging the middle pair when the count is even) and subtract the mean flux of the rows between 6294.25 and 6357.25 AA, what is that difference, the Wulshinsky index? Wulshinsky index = 1.4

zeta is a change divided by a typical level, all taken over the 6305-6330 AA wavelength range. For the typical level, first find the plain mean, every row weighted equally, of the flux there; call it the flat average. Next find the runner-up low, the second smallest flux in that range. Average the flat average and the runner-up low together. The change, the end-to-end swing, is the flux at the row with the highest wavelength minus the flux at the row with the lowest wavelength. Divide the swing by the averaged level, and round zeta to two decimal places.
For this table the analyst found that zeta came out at 0.28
